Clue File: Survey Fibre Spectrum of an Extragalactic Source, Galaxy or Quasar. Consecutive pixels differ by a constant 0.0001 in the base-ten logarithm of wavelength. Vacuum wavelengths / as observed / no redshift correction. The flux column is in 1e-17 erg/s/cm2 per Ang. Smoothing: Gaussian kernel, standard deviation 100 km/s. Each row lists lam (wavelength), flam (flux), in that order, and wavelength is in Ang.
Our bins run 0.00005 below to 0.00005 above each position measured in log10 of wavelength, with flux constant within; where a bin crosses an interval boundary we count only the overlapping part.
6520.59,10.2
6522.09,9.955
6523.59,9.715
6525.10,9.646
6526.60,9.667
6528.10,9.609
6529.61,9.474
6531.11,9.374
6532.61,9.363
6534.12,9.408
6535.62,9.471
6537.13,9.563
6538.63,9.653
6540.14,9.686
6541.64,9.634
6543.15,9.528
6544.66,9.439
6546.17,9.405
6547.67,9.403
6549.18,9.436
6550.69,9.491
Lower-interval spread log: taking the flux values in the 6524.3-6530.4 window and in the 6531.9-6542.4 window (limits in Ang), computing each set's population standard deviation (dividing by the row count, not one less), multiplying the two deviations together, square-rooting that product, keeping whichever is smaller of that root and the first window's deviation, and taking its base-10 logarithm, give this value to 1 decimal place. -1.1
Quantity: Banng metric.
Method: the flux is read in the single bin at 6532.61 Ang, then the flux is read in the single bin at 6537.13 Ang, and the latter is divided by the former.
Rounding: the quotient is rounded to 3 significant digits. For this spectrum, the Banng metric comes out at 1.02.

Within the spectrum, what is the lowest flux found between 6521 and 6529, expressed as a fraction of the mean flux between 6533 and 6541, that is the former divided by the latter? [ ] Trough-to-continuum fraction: 1.01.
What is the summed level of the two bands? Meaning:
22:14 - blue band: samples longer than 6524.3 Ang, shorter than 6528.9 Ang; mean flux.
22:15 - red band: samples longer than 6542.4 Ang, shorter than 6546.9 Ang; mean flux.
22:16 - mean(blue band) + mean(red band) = 19.1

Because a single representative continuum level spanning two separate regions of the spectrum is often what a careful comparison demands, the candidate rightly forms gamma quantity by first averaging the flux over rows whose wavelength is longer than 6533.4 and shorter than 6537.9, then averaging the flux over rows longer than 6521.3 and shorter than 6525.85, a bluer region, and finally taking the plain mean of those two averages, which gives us 9.63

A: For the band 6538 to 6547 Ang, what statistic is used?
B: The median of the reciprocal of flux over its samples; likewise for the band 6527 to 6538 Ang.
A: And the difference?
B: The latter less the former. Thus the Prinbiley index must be 0.0012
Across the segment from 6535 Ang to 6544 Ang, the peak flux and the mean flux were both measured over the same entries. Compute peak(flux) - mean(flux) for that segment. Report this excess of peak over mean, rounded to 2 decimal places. 0.10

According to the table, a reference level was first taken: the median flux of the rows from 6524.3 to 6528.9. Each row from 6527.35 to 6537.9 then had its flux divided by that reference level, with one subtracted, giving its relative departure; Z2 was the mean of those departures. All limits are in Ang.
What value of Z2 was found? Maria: -0.019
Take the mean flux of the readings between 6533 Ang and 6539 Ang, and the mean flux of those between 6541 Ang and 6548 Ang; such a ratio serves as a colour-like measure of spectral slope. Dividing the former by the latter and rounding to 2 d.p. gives 1.00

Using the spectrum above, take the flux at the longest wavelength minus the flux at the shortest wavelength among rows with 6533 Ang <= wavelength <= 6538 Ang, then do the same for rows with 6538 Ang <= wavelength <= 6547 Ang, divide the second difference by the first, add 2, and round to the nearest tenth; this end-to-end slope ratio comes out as 0.4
